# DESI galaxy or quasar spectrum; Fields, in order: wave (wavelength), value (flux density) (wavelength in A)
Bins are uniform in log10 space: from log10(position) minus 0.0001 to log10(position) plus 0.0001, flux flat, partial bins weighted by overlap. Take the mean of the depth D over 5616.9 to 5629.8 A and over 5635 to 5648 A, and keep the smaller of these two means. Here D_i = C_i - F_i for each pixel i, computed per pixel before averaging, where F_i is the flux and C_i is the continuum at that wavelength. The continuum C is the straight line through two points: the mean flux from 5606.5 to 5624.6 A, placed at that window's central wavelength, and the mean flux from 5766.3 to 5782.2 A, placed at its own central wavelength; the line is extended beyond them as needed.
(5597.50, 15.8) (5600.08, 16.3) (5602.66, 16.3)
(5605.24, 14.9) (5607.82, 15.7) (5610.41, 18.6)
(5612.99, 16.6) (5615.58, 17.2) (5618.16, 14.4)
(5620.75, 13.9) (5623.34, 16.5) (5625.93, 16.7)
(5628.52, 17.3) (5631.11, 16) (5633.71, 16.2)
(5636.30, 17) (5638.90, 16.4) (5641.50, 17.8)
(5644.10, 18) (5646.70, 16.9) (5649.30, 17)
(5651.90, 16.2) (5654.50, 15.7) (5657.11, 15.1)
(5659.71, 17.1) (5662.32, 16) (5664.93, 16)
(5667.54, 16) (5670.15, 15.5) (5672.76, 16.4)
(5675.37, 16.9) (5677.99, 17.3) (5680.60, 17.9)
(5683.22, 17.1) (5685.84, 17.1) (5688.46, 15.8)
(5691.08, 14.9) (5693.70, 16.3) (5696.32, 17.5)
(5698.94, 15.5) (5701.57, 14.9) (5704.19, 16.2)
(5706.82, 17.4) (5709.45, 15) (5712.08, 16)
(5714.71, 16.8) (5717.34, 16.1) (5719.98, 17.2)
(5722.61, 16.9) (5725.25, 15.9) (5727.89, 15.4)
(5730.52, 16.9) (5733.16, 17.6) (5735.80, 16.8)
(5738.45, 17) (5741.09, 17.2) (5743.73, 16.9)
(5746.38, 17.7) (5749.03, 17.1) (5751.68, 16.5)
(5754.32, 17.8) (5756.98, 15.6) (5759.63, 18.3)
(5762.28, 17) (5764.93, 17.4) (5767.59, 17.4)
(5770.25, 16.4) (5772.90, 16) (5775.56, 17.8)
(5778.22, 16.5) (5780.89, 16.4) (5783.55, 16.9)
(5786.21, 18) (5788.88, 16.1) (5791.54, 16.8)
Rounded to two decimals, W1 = -0.99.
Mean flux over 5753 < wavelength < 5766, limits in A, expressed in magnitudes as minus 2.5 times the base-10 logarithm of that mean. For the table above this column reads -3.090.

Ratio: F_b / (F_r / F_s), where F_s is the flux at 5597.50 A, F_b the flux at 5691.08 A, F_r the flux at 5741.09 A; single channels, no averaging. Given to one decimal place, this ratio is 13.7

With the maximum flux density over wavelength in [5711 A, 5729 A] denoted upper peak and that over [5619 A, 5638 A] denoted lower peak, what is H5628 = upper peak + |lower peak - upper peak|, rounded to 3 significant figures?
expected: 17.3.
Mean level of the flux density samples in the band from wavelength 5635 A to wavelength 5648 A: 17.2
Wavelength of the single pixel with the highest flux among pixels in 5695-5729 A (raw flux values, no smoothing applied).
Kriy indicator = 5696.32 A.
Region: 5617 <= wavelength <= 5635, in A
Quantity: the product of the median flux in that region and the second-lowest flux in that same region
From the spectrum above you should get 233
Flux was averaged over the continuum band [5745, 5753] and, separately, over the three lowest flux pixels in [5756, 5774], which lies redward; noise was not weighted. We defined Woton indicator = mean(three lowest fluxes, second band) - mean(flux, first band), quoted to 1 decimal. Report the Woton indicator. -1.1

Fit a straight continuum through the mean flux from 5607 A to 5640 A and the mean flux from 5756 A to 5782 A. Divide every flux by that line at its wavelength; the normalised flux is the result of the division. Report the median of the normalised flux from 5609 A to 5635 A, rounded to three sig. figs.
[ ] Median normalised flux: 1.01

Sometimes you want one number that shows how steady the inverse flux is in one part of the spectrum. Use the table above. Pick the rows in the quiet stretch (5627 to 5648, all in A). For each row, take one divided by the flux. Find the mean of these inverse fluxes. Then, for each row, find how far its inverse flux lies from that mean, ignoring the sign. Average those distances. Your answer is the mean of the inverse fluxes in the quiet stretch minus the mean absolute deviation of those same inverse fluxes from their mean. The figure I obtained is 0.0571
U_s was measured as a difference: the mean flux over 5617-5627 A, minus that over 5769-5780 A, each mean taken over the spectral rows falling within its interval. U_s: -1.3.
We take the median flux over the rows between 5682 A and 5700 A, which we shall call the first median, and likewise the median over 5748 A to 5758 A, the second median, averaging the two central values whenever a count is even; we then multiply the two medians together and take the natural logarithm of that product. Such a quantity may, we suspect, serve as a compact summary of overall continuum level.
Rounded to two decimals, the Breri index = 5.61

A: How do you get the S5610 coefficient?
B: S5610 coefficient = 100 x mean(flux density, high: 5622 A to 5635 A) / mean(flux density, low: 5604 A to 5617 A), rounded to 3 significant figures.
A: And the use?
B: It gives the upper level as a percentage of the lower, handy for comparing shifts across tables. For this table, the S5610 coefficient 99.6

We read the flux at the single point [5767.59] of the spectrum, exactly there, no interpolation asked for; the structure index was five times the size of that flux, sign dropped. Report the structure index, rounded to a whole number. 87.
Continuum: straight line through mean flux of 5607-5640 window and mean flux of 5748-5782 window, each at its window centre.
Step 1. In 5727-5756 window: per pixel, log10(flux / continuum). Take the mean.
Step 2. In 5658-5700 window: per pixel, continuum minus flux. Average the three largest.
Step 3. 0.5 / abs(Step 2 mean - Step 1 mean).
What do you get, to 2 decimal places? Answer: 0.38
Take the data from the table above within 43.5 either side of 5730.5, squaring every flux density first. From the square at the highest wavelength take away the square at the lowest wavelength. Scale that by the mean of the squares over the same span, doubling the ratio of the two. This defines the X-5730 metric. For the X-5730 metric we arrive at 0.0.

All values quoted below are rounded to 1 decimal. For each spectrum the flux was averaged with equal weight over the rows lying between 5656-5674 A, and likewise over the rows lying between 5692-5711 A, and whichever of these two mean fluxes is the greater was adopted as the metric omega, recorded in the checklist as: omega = 16.1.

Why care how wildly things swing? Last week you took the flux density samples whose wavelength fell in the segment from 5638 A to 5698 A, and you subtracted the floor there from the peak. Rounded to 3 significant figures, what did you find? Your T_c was 3.10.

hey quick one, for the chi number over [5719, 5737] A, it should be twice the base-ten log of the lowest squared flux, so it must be 4.75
